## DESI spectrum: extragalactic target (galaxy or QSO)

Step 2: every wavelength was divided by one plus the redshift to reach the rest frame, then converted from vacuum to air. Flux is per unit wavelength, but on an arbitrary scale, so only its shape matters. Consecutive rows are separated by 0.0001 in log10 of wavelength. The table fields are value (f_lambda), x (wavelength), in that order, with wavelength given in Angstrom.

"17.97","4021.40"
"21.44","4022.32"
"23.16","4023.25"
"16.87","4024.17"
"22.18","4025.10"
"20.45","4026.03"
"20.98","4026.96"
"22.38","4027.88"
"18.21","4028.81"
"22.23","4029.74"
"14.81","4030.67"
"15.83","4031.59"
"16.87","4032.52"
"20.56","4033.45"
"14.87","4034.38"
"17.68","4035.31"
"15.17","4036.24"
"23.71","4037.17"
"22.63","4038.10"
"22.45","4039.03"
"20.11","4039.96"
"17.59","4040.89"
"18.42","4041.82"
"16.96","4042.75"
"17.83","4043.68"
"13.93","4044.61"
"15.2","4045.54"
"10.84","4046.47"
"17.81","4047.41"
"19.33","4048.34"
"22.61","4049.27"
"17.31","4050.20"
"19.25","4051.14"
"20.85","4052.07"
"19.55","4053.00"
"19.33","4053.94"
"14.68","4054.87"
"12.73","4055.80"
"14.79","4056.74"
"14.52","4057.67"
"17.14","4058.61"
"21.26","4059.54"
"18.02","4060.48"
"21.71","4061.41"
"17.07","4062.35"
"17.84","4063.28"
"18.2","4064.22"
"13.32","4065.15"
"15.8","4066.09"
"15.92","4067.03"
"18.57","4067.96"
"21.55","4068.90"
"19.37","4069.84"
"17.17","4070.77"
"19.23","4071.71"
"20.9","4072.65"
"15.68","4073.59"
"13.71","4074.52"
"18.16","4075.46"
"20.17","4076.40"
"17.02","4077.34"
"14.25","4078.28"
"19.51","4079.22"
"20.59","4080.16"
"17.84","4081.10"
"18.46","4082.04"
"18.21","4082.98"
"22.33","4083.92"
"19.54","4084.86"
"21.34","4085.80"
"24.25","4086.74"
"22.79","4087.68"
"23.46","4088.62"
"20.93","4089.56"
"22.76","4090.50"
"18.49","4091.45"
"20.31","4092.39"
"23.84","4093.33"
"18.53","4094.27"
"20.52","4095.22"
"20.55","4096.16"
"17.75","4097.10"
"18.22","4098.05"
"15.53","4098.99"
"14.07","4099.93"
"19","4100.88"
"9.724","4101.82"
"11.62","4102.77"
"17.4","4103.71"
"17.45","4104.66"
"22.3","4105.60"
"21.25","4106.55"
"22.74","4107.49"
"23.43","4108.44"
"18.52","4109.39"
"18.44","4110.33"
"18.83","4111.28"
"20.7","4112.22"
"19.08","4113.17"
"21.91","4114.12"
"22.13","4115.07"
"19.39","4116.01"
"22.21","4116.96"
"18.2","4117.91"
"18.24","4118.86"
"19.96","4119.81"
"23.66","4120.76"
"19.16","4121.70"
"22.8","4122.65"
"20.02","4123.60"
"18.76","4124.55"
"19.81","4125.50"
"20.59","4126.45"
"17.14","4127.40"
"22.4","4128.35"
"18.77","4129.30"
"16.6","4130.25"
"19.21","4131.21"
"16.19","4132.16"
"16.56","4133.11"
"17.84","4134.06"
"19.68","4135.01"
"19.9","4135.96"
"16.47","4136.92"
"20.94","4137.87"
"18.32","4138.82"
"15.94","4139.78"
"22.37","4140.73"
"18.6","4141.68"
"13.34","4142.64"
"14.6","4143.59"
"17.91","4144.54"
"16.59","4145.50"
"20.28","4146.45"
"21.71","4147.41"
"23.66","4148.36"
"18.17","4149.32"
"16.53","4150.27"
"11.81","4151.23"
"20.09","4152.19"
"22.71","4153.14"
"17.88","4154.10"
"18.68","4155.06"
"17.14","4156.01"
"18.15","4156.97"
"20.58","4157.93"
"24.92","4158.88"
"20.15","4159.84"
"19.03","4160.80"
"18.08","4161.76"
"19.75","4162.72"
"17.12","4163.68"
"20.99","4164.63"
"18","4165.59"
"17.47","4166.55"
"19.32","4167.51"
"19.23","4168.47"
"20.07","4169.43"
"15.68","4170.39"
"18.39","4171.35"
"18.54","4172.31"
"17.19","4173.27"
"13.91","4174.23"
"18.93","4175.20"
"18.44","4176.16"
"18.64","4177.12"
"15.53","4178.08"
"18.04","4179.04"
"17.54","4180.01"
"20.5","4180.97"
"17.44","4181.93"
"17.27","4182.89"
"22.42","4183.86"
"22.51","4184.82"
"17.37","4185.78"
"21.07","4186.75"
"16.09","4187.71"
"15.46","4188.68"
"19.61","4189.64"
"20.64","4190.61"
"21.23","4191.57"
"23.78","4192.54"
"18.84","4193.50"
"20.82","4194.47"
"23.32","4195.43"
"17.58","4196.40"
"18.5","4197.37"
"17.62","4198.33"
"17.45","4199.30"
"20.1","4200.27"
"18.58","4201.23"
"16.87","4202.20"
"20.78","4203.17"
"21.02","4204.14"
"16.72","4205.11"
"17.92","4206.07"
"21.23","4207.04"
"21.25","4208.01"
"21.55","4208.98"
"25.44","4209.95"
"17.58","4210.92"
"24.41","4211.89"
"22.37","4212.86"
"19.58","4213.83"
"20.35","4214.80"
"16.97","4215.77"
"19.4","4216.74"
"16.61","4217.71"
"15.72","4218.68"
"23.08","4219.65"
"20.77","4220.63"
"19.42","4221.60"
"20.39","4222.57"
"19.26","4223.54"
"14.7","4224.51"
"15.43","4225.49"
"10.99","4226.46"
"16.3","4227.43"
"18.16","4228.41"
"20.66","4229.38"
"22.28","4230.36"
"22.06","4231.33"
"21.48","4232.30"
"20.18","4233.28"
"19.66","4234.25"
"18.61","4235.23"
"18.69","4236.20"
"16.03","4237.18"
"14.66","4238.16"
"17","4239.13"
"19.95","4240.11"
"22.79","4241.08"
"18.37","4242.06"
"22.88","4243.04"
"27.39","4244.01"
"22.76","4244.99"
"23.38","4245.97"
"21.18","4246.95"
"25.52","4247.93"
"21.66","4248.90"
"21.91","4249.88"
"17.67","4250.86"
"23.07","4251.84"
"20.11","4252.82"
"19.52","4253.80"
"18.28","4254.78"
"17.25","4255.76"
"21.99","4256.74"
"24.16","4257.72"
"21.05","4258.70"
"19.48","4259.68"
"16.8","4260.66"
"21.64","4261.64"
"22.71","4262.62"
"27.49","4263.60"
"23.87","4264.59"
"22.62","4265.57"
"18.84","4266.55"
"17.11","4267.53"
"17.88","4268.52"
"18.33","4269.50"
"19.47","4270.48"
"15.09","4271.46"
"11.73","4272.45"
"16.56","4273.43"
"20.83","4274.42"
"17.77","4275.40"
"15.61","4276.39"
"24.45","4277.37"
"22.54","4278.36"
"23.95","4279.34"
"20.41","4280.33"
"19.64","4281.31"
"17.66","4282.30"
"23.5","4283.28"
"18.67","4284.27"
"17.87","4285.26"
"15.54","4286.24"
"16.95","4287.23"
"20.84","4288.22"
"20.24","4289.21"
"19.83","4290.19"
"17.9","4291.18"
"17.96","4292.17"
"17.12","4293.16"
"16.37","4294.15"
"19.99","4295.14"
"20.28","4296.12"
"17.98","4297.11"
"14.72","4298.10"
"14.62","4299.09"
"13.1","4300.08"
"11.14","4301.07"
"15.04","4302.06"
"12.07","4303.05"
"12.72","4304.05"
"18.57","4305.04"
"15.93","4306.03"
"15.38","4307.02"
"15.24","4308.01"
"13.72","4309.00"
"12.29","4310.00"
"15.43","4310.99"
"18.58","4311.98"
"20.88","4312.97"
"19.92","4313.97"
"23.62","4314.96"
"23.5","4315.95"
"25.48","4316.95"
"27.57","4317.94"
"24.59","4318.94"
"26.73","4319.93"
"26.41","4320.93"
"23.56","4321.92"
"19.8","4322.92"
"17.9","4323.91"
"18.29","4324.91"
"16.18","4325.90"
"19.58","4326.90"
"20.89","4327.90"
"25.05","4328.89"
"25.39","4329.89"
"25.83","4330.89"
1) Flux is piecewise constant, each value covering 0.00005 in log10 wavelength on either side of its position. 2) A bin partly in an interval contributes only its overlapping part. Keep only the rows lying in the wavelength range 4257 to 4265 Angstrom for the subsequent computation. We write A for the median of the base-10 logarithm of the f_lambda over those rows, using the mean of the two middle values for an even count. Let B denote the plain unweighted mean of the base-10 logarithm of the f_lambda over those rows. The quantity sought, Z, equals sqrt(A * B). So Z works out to 1.34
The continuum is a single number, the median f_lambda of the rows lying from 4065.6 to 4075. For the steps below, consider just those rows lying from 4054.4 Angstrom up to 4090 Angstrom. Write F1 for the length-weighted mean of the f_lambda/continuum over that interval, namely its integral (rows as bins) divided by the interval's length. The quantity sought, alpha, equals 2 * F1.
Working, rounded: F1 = 1.03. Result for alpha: 2.06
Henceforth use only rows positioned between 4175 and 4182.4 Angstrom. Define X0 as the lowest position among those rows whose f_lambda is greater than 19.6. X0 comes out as 4180.97 Angstrom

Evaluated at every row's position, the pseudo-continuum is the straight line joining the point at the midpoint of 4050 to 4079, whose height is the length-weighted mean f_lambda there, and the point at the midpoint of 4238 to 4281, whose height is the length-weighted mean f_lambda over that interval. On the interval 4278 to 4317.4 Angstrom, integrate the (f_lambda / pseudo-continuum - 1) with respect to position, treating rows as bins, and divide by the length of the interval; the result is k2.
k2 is -0.15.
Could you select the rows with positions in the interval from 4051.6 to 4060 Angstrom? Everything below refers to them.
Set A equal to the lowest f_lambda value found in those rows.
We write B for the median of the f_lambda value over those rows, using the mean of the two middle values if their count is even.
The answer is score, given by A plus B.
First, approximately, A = 12.73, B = 17.1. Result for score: 30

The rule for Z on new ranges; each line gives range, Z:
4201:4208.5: 1.29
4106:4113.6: 1.30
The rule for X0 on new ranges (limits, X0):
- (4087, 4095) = 4087.68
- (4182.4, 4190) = 4183.86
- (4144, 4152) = 4146.45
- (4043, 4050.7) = 4049.27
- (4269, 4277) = 4274.42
